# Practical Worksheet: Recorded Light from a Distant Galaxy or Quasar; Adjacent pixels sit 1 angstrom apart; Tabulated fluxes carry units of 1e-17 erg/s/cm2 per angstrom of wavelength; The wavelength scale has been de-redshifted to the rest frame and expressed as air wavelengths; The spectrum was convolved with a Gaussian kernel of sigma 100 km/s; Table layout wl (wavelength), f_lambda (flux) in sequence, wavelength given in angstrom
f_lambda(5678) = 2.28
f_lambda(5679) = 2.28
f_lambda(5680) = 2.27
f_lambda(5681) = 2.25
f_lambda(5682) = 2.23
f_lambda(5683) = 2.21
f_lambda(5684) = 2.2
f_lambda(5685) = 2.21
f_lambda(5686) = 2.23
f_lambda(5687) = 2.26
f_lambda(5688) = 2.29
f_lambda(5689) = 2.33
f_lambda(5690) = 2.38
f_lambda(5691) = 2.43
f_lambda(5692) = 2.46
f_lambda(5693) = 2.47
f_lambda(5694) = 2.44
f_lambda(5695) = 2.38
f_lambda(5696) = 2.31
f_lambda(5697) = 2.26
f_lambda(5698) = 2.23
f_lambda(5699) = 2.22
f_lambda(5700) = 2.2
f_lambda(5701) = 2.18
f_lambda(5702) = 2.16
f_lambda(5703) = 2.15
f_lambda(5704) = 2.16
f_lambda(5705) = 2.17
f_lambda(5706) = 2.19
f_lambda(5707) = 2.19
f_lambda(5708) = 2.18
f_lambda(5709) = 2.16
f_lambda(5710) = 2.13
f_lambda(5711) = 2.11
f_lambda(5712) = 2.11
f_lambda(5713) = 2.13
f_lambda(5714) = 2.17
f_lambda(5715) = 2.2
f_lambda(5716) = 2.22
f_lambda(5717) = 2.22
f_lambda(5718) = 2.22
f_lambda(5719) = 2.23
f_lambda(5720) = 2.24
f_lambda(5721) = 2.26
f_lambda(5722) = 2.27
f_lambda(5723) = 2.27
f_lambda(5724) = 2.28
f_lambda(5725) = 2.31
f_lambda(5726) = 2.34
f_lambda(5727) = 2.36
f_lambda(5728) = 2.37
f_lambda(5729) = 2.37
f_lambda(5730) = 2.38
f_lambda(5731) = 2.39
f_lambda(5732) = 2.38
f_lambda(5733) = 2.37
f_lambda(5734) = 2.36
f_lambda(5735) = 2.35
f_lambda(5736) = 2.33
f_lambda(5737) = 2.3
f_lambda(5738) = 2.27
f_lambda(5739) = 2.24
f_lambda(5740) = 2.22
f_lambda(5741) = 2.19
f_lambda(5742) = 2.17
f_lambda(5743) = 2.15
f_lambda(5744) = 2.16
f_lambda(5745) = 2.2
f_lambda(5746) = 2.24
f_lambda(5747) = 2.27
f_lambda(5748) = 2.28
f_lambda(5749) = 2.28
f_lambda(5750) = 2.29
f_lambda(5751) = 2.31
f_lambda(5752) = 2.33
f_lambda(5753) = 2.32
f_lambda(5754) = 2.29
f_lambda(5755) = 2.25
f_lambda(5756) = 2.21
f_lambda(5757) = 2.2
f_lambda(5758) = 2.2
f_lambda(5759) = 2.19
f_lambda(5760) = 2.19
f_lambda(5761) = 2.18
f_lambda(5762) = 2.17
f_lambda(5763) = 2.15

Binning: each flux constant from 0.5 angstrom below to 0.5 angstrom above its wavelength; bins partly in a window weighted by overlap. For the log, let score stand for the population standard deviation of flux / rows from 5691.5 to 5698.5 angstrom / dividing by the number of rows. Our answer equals 0.091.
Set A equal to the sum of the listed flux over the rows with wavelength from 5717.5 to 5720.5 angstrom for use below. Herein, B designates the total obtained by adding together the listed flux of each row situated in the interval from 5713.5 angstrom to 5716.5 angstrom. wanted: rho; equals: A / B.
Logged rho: 1.02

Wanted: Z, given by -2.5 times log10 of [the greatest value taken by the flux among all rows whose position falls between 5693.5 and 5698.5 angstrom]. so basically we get -0.97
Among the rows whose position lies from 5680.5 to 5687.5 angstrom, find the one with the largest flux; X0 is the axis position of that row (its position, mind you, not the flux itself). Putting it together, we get 5687 angstrom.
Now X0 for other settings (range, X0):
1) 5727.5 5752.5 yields 5731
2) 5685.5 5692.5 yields 5692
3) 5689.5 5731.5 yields 5693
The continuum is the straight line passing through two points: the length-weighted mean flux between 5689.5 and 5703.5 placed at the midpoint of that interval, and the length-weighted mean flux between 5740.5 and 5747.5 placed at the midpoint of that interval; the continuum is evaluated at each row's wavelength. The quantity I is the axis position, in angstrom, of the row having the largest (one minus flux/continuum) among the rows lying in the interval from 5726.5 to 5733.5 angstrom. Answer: 5727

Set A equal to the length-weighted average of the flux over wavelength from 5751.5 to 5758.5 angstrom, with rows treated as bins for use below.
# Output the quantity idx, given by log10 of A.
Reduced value 0.354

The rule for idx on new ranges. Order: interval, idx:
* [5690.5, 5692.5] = 0.388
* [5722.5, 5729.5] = 0.367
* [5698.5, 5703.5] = 0.339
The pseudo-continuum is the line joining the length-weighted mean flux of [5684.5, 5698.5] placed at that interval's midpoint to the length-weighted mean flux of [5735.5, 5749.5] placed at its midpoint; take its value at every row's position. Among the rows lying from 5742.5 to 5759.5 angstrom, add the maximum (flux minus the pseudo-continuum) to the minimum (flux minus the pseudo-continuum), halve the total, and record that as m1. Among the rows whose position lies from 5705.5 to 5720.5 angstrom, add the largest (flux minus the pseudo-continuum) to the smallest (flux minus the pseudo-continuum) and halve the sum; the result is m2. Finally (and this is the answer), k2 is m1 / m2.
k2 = -0.12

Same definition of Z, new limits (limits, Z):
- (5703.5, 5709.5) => -0.85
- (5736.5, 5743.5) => -0.90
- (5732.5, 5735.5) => -0.94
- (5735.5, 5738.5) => -0.92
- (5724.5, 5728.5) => -0.94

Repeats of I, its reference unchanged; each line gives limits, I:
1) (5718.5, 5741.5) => 5719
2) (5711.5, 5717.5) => 5712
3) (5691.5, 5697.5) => 5697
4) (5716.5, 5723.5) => 5717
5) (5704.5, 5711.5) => 5711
